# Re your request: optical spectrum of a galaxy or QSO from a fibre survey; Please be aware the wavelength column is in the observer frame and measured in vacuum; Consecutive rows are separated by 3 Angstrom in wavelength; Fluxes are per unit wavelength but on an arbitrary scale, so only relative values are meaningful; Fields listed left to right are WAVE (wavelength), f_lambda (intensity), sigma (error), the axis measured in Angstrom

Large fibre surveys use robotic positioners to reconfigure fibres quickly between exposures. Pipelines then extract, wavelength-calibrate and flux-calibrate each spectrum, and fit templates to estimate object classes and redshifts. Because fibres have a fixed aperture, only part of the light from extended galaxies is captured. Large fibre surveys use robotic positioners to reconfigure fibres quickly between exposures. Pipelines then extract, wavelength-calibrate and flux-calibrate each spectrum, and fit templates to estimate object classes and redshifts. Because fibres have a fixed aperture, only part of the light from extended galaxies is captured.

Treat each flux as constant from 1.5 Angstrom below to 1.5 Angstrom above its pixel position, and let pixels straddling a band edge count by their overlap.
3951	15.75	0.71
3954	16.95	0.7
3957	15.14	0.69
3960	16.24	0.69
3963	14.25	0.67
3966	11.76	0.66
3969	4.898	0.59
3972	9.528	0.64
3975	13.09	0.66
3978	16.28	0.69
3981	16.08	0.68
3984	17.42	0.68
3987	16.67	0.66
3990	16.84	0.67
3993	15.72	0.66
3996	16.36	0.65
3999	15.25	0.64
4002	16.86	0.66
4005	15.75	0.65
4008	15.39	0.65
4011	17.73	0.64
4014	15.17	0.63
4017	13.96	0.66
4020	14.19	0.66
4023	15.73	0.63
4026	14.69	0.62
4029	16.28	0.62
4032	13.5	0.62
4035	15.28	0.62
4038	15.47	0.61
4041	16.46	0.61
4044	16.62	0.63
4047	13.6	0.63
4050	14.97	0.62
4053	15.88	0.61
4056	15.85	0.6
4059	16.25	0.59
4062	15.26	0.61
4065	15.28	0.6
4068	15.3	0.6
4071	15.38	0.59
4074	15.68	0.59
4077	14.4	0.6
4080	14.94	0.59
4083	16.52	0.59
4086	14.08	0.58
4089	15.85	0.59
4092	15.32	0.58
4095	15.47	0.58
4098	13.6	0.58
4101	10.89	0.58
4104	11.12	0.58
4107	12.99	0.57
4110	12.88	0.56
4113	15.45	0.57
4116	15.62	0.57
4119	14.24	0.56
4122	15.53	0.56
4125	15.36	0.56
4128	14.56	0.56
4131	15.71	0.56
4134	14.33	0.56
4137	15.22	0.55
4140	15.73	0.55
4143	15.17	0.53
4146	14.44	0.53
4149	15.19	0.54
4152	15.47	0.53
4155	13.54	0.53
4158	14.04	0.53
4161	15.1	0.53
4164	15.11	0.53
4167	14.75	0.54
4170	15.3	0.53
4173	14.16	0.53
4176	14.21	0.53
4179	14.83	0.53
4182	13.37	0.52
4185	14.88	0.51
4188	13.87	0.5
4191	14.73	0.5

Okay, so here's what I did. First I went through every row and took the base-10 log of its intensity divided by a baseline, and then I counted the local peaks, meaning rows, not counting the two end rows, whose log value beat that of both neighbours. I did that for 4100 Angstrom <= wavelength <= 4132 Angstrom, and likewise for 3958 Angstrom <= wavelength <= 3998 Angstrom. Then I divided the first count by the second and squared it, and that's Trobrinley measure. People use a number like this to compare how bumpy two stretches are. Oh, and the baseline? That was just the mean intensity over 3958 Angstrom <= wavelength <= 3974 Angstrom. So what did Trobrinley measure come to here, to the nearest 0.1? 1.0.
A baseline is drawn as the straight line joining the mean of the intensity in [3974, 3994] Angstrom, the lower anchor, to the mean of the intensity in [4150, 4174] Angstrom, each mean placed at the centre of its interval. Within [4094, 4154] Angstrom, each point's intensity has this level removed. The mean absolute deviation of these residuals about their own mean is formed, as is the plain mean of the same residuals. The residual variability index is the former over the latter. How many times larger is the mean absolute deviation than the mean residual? -2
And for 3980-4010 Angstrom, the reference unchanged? 2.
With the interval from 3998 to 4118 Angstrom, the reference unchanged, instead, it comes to -2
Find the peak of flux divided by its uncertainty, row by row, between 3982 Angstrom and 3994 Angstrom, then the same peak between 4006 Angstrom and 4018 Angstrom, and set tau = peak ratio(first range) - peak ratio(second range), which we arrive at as -2.1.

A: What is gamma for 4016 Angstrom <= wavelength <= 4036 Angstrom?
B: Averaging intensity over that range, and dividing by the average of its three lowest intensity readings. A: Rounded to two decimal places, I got 1.07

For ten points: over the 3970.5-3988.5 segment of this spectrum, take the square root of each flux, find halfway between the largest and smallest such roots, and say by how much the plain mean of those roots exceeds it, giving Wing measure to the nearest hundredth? 0.20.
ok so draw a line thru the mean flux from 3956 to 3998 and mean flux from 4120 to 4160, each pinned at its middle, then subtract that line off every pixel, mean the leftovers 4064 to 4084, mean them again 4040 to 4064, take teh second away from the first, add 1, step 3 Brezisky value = 0.66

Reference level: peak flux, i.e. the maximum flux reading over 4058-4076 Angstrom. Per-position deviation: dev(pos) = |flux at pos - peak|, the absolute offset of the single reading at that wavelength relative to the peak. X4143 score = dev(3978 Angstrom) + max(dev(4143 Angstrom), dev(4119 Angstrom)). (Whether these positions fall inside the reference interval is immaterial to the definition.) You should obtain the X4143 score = 2.0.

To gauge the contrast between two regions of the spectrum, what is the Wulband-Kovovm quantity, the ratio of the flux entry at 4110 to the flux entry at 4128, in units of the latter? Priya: 0.88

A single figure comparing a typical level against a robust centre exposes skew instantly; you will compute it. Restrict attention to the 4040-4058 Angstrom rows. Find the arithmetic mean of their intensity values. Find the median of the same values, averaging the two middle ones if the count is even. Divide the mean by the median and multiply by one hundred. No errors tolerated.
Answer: 98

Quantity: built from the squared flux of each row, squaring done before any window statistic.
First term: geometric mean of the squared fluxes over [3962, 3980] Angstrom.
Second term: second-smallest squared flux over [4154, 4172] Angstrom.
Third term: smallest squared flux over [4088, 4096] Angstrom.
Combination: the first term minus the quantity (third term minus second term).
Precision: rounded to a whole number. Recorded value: 81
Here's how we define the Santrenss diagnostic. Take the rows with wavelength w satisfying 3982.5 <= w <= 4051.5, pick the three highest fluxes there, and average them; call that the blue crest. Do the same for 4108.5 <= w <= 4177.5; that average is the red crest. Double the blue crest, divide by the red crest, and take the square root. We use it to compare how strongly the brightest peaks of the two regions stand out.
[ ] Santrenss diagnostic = 1.49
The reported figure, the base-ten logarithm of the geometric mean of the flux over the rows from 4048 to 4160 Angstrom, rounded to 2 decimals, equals 1.17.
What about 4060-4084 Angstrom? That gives 1.19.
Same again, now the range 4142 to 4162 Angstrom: 1.17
